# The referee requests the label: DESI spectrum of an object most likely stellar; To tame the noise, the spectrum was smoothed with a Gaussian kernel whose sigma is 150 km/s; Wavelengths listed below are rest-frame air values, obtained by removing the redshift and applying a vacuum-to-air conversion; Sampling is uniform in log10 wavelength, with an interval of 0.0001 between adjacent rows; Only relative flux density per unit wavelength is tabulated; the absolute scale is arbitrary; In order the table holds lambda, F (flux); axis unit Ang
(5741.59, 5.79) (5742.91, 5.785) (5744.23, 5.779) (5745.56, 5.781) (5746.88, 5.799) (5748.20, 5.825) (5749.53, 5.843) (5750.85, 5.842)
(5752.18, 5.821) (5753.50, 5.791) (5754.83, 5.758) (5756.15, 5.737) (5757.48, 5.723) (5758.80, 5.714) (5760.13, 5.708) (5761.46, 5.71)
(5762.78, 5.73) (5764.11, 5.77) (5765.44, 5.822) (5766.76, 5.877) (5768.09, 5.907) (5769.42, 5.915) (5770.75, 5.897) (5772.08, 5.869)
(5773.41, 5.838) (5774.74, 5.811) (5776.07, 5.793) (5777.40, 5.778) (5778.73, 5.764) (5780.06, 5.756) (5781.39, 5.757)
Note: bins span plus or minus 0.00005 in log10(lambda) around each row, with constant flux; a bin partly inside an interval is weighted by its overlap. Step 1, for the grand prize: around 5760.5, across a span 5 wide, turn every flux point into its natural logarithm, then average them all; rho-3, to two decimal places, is 1.74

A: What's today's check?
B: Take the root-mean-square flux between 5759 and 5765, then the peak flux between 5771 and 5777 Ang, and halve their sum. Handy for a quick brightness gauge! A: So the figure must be 5.80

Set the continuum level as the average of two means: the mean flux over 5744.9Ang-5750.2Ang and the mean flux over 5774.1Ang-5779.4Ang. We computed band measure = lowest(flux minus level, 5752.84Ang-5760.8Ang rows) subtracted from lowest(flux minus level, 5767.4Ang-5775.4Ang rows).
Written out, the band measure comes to 0.10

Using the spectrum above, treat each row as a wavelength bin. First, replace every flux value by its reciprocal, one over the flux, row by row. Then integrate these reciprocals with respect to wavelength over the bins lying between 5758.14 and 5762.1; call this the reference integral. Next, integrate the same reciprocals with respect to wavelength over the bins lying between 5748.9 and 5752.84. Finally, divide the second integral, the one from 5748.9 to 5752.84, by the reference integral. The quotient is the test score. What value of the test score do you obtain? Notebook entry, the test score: 1.0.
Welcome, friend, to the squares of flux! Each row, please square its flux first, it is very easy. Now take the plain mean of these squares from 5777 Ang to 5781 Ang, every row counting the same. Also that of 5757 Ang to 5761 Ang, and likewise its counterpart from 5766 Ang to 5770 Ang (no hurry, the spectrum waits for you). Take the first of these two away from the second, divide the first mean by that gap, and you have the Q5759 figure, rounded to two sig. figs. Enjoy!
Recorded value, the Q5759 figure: 15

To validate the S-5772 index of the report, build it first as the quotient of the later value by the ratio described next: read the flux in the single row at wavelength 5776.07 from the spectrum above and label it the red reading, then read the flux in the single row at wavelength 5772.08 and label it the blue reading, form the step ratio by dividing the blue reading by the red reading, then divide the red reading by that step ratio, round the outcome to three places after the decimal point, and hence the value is 5.718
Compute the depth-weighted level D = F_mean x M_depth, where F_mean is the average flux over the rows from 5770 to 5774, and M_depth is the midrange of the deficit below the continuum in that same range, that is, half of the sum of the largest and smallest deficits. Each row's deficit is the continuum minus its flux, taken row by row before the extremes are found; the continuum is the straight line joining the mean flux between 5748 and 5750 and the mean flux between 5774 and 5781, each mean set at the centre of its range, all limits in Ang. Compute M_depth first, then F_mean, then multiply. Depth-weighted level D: -0.5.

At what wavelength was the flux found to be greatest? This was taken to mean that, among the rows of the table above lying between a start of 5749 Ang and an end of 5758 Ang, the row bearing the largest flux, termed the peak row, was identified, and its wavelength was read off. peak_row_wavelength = 5749.53 Ang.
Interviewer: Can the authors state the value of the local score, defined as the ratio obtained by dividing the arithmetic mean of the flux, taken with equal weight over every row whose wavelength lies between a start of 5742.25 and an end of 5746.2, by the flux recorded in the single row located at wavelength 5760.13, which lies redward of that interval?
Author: 1.01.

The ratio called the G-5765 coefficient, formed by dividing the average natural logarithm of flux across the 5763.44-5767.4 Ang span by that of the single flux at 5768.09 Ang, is 0.992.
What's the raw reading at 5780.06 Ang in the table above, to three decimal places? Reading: 5.756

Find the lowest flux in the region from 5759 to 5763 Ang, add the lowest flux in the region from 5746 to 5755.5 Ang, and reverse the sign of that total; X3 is -11.5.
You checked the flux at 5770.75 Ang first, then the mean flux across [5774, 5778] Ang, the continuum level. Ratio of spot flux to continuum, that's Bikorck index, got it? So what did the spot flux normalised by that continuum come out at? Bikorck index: 1.02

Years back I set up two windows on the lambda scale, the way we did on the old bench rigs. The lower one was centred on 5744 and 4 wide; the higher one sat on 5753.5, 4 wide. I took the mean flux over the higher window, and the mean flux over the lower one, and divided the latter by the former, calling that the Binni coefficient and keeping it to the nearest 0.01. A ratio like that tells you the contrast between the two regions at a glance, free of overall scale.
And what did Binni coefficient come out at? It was 1.00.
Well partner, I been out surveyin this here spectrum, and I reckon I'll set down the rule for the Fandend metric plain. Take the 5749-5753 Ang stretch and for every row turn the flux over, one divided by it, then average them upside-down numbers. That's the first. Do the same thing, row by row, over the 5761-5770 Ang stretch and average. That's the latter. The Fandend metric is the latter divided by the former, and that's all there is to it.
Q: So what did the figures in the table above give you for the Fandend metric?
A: 1.00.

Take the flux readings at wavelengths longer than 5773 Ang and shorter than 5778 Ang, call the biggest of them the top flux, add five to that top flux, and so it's 10.84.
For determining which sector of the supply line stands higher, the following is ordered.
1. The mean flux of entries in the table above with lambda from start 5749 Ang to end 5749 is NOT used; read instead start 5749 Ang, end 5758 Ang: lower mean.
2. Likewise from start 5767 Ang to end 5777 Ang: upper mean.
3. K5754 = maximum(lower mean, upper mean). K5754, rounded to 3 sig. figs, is 5.86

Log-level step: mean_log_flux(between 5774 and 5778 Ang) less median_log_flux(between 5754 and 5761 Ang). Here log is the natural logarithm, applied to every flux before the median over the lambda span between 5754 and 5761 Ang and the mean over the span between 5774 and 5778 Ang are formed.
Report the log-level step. 0.012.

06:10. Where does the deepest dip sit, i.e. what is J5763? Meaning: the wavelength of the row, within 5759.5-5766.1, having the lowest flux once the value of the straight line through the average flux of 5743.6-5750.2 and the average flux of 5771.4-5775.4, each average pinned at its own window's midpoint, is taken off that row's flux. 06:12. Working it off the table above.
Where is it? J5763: 5760.13 Ang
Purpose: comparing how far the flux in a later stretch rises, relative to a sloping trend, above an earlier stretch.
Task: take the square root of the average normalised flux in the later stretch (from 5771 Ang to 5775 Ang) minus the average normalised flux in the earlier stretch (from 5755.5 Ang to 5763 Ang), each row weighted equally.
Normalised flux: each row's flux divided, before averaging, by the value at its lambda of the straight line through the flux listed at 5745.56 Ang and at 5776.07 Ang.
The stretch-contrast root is 0.14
